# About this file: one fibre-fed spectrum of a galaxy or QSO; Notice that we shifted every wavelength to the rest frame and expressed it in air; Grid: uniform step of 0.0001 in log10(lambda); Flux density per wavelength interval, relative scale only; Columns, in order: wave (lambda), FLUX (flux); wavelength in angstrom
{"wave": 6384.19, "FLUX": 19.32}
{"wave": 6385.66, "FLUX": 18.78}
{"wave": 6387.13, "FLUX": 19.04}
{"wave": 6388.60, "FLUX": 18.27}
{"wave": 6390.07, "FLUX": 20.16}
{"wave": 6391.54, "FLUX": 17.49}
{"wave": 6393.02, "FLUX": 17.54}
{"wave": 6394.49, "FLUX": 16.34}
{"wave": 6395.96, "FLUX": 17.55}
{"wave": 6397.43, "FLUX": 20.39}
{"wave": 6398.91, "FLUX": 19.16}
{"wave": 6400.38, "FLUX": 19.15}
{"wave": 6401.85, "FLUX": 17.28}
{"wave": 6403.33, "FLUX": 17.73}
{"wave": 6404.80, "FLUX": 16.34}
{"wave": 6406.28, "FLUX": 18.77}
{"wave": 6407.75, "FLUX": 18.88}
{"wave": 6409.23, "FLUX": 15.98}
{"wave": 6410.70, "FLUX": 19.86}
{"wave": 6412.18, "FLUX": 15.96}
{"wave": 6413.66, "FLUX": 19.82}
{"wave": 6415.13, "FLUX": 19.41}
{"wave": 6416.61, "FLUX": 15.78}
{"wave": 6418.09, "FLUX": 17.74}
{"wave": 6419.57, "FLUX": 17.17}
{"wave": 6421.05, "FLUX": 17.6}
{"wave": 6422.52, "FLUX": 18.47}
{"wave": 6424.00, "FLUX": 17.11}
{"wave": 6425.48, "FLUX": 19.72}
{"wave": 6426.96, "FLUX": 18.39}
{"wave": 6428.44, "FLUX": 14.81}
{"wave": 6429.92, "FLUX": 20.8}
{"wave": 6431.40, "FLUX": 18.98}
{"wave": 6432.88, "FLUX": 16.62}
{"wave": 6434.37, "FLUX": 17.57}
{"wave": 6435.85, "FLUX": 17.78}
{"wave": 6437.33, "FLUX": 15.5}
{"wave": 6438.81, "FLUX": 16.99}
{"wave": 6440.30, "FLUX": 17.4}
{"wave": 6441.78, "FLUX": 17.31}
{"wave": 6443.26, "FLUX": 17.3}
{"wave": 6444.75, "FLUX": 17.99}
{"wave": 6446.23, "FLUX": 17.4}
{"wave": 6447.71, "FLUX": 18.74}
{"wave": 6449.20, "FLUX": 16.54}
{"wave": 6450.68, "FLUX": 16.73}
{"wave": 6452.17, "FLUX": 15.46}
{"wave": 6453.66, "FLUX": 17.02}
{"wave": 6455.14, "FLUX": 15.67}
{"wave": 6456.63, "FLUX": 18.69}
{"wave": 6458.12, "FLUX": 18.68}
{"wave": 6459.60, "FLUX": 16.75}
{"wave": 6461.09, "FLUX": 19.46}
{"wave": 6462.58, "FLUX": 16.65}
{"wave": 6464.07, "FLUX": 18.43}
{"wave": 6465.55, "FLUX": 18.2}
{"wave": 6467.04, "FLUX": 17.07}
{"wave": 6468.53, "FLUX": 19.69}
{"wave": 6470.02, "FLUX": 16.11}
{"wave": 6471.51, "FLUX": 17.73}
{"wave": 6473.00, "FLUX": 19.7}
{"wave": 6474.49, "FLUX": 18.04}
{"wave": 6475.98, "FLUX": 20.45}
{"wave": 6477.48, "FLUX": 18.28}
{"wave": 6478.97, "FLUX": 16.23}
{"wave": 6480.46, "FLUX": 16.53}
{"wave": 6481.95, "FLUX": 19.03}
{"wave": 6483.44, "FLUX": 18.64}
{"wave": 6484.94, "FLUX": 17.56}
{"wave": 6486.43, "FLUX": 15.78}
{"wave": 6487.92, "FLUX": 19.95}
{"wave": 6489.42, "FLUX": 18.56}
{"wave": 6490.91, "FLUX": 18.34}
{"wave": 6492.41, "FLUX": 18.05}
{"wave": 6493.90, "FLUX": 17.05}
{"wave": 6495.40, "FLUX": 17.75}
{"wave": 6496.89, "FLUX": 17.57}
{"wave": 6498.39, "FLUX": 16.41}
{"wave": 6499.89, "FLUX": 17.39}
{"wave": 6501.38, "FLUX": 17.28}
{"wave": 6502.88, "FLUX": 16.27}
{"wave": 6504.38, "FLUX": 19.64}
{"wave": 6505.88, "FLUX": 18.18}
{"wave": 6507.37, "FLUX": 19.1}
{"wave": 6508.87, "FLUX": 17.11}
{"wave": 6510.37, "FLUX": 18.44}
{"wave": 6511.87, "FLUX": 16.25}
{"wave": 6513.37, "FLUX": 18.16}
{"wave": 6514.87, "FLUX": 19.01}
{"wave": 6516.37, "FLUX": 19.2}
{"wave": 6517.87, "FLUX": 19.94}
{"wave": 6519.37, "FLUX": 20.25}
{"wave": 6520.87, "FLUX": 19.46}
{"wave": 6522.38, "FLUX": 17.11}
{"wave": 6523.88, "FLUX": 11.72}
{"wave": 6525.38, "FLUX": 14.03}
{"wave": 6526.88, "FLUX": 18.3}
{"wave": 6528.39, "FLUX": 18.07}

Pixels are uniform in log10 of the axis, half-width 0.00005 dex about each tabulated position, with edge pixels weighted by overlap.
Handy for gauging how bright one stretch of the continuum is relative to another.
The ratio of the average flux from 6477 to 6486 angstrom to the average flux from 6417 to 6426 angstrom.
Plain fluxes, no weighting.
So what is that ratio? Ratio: 0.99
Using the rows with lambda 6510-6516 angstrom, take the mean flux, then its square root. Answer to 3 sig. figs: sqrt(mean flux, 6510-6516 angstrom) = 4.24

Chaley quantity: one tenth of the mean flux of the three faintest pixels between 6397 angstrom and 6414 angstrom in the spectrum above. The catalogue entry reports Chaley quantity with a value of 1.61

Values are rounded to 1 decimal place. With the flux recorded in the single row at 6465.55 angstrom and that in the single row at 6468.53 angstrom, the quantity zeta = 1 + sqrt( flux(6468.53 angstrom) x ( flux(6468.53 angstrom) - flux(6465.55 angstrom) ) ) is 6.4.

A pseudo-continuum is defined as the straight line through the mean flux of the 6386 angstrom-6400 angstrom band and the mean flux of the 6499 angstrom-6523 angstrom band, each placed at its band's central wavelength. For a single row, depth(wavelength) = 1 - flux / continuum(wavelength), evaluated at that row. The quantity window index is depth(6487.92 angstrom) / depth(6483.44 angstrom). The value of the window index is 5.3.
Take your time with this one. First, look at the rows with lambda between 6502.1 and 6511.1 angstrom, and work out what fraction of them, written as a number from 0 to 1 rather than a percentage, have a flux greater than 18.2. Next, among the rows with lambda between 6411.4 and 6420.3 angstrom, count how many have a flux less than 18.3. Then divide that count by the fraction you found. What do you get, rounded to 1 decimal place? 8.0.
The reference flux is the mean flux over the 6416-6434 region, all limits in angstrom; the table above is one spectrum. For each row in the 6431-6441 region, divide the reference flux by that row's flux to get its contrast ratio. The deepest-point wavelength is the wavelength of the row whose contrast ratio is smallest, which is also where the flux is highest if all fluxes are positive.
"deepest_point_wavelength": 6431.40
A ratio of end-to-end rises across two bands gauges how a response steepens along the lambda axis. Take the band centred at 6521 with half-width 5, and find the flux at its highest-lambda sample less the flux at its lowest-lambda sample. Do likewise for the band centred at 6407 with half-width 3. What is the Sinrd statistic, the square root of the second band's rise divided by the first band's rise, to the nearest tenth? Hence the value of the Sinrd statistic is 0.3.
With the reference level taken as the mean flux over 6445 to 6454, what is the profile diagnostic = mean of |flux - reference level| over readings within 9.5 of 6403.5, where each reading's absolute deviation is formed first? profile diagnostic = 1.48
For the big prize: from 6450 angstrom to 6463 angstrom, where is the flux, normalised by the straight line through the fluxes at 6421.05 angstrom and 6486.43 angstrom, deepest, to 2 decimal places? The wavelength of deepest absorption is 6452.17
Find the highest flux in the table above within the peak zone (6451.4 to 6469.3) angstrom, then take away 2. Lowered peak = 17.7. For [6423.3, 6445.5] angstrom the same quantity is 18.8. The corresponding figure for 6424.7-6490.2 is 18.8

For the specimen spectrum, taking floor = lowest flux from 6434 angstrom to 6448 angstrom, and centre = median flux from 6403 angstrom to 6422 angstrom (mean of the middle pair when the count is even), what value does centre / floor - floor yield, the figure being -14.4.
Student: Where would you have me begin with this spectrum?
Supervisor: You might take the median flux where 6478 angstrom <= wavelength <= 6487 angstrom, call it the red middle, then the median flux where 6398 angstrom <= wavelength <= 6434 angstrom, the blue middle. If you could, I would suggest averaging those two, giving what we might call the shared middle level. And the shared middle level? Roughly 17.6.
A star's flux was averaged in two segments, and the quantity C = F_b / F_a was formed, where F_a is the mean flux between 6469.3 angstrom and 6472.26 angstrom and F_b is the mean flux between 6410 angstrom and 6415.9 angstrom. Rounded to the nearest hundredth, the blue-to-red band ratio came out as 1.11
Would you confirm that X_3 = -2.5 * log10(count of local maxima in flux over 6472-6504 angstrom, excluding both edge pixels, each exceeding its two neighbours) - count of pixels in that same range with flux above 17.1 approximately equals -16.7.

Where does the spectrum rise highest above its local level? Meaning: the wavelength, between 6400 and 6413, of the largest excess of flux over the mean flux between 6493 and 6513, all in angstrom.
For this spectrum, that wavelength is 6410.70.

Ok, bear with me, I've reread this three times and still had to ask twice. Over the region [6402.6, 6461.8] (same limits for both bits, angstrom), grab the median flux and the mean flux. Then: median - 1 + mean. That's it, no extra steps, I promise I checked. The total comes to 34.1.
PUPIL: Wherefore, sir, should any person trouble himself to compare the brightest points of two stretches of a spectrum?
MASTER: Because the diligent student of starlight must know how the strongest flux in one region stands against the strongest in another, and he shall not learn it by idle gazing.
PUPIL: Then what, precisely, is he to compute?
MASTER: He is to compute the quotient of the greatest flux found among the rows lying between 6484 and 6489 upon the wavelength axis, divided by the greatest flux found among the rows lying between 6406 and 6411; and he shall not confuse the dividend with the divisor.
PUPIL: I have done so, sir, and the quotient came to 1.00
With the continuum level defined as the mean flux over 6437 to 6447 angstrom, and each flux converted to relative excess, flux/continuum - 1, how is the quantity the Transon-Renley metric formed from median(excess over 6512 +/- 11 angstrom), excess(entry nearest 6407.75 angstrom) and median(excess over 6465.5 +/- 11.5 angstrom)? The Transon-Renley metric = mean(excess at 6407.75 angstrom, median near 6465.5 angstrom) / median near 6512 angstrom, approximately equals 1.1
